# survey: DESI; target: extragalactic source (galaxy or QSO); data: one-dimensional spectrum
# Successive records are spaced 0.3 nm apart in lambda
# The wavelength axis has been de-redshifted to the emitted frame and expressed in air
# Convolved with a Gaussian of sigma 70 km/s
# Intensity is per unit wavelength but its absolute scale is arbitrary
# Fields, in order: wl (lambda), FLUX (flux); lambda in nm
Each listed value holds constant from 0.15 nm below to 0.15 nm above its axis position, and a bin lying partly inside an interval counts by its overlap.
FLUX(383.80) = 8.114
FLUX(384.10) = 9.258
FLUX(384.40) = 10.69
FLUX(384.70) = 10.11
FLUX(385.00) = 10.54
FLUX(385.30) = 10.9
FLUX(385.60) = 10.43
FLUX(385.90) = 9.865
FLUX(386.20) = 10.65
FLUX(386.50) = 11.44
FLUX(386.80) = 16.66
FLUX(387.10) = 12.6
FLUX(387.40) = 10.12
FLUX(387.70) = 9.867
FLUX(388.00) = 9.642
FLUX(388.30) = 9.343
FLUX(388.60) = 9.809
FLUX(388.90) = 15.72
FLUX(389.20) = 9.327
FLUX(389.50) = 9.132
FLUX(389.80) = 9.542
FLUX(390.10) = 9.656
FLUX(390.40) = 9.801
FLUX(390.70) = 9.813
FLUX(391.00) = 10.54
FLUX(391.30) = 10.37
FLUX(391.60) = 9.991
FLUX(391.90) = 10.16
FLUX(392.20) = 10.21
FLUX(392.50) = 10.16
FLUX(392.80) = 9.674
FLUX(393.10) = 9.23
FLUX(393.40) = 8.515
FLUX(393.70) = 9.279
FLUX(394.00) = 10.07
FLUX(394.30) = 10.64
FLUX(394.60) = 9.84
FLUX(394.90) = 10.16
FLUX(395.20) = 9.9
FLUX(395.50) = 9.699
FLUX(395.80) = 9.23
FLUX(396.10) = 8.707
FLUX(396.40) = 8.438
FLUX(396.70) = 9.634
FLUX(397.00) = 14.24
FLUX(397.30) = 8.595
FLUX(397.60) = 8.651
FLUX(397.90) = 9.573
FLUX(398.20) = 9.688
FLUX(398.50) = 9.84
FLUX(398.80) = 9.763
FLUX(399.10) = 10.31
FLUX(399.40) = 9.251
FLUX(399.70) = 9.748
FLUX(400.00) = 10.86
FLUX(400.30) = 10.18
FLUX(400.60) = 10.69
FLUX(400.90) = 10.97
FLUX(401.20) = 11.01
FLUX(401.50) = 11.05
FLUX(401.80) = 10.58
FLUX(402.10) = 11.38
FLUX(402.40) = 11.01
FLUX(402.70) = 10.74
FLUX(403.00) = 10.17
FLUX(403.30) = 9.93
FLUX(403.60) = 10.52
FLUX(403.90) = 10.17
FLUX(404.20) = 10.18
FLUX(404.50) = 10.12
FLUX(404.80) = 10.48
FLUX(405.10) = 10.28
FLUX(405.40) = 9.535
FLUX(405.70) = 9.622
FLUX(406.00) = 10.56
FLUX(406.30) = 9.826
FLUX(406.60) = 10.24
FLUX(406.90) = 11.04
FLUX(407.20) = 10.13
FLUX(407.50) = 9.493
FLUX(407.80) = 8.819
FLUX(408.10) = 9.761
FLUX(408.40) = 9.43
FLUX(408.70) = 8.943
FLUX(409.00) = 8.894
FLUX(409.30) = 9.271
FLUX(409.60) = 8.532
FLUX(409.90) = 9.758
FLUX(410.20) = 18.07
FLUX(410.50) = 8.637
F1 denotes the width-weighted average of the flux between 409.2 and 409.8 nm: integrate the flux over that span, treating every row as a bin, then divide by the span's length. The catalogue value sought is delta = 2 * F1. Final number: 17.9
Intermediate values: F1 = 8.9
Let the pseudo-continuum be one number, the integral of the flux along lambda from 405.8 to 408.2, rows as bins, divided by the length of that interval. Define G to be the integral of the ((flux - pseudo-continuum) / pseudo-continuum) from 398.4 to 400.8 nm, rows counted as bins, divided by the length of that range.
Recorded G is 0.01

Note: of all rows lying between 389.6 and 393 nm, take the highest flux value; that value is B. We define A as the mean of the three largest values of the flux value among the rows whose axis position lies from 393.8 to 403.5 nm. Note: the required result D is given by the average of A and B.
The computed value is 11.4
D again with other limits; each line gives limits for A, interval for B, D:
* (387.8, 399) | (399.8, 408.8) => 12.5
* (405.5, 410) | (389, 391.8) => 10.6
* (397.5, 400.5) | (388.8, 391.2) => 13.1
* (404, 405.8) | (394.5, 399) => 12.3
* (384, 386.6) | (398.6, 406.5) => 11.2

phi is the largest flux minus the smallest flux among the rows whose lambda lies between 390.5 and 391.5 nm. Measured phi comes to 0.7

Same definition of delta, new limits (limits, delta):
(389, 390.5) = 19.4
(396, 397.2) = 20.5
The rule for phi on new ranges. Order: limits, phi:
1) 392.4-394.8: 2.1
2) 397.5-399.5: 1.7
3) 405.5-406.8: 0.9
